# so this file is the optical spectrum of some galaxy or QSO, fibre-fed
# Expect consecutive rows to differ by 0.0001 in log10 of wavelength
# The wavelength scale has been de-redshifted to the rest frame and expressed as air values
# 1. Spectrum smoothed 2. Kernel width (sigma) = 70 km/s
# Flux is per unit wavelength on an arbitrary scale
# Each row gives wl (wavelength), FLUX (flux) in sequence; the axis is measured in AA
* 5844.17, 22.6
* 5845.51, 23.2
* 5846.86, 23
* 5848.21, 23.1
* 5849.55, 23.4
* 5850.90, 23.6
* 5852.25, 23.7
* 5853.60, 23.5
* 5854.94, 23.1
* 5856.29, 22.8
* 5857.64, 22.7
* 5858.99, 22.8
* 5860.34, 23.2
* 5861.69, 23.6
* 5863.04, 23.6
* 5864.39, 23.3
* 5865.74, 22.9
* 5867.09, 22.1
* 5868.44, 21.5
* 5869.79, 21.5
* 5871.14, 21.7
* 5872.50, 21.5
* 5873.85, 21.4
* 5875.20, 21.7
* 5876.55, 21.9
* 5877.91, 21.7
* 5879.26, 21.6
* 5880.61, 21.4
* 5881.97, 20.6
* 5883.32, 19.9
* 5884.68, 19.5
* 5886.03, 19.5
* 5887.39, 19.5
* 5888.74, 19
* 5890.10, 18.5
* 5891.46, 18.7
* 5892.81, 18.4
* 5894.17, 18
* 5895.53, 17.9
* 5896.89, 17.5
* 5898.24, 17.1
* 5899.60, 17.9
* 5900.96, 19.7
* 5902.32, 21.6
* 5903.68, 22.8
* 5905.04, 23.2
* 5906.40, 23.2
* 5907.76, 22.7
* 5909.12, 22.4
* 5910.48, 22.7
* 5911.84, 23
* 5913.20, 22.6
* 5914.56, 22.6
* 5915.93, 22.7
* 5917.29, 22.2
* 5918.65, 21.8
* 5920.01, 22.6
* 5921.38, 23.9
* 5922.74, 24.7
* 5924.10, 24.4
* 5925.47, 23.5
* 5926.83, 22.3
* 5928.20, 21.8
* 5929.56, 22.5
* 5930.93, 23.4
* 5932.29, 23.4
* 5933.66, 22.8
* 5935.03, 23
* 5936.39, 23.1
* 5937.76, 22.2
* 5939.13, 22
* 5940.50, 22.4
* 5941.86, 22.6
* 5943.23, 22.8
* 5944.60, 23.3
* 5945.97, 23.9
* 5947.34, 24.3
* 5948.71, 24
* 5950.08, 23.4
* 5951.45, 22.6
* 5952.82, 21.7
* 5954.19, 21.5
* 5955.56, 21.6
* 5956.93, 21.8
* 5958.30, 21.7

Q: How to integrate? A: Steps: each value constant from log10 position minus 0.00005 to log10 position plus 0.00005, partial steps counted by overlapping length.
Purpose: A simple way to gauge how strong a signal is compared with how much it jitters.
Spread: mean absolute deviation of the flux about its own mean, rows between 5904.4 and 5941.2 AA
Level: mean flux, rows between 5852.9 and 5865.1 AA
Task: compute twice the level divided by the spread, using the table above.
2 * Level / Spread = 85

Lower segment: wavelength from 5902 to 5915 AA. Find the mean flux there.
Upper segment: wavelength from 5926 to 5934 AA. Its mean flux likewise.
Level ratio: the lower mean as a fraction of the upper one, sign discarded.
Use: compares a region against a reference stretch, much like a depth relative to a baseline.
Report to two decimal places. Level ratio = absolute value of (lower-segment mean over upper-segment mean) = 1.00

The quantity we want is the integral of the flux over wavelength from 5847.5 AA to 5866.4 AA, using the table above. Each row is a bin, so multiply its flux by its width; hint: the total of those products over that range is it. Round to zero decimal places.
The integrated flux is 439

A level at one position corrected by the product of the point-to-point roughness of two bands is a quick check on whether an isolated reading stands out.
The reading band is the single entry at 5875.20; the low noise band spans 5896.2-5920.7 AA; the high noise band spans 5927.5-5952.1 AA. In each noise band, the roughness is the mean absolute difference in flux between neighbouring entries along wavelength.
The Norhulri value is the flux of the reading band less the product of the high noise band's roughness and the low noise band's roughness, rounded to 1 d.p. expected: 21.4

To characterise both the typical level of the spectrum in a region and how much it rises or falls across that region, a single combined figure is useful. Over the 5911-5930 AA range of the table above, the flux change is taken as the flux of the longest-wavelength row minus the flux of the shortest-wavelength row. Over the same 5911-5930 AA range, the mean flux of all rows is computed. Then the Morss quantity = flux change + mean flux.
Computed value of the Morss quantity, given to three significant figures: 22.4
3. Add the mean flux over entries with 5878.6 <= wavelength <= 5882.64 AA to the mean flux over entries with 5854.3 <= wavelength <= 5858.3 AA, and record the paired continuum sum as 44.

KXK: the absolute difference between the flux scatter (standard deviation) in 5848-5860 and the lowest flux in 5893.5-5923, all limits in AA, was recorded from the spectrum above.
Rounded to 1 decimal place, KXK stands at 16.7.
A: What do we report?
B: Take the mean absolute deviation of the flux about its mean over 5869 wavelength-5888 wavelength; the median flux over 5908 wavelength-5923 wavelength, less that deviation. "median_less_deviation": 21.8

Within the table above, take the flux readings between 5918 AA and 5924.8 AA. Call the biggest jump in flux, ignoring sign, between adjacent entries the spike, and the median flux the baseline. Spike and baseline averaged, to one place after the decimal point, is 12.6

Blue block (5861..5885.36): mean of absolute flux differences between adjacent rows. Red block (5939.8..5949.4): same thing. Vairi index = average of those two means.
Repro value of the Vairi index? 0.35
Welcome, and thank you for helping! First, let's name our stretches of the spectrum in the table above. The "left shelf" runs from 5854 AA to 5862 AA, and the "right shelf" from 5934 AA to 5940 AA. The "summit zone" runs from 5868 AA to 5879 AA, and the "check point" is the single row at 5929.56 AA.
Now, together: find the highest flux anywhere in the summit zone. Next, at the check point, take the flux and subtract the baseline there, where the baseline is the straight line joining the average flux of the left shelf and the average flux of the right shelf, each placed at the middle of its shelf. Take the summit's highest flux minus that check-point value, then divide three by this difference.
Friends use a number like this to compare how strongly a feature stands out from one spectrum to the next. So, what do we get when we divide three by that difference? 0.136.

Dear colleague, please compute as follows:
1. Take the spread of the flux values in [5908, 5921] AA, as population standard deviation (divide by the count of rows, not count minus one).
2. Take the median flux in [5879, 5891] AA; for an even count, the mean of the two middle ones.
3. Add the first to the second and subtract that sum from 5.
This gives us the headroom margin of -14.8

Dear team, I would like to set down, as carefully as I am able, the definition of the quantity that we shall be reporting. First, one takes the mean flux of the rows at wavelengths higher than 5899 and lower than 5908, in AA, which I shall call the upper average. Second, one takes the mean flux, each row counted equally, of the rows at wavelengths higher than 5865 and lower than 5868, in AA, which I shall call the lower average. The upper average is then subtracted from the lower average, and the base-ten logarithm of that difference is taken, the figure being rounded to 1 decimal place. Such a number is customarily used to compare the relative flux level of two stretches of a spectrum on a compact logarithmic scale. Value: 0.0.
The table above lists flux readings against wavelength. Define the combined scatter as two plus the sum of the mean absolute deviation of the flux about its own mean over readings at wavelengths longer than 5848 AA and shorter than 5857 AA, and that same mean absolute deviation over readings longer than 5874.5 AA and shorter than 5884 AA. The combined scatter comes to 2.84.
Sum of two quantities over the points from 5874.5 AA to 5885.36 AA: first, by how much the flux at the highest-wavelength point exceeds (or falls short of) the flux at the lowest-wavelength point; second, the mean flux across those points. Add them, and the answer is 18.8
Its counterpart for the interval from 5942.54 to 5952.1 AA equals 23.3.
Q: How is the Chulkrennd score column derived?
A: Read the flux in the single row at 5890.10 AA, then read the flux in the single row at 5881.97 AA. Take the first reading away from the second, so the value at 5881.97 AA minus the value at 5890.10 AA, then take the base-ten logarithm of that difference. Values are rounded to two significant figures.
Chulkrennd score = 0.32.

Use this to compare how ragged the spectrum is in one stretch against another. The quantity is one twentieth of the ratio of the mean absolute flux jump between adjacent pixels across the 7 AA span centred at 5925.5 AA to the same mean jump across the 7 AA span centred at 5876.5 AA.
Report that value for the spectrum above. 0.18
